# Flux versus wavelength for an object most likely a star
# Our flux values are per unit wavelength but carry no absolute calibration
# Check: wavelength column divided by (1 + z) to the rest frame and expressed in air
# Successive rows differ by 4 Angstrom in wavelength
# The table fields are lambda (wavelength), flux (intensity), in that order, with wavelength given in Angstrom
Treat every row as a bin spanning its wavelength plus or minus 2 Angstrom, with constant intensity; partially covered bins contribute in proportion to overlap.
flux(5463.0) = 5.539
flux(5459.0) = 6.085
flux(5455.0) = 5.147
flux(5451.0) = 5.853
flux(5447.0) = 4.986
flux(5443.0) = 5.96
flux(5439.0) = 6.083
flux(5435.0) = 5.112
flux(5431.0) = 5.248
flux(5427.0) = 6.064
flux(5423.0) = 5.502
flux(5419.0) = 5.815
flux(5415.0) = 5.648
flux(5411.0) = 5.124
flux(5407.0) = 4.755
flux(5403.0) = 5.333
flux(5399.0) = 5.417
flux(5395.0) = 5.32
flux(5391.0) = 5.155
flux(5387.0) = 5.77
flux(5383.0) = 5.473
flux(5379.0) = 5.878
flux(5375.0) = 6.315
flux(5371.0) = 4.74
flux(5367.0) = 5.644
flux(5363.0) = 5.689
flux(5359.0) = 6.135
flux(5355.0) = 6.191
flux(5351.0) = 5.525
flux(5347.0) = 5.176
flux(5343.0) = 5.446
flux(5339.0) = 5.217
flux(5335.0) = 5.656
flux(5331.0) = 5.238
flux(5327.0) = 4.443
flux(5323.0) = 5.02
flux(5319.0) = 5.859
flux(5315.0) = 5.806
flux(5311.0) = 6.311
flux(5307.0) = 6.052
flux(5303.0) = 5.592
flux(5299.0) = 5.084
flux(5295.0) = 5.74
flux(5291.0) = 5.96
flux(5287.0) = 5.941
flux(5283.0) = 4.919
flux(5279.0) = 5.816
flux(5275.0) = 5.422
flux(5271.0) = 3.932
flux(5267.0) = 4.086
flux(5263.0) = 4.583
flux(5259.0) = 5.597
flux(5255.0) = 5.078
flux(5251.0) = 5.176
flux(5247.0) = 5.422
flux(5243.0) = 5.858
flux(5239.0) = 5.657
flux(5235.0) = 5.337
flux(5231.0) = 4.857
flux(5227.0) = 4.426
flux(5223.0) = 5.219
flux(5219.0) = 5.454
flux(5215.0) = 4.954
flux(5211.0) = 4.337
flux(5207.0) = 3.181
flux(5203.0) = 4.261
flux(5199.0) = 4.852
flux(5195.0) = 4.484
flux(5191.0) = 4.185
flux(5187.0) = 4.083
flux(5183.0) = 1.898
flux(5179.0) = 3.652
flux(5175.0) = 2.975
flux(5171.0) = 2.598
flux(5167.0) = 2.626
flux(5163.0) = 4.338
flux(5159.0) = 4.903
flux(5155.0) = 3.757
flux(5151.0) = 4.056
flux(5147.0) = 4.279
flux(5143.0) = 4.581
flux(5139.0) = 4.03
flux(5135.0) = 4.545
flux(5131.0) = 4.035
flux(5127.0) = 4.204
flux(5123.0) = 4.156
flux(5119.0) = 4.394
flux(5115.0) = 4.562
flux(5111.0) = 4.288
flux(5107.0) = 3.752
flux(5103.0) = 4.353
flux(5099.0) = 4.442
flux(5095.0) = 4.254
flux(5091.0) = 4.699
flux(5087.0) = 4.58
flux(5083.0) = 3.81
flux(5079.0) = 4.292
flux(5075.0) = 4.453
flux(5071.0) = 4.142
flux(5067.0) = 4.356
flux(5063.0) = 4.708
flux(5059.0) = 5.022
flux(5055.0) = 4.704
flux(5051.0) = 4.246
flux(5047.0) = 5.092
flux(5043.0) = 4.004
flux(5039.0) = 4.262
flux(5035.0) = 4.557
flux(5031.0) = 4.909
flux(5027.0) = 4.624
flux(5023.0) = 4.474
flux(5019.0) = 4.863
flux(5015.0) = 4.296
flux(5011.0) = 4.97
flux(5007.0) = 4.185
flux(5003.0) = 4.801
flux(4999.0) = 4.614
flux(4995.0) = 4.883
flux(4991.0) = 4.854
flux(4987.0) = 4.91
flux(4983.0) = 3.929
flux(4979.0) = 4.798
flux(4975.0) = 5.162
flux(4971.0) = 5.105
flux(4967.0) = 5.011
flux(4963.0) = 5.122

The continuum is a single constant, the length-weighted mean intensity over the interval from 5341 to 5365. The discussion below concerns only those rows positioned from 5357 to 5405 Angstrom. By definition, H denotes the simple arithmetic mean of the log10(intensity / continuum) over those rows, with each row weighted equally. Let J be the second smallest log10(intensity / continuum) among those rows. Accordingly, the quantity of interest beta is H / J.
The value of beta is 0.2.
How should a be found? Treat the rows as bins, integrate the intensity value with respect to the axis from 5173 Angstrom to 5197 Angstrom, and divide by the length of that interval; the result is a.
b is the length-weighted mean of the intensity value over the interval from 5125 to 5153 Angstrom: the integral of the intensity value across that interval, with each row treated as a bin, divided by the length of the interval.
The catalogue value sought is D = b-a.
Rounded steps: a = 3.5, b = 4.25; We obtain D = 0.7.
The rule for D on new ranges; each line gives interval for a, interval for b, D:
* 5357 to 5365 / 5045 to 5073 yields -1.3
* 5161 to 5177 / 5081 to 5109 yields 1.1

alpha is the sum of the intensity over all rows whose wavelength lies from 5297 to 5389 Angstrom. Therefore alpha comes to 128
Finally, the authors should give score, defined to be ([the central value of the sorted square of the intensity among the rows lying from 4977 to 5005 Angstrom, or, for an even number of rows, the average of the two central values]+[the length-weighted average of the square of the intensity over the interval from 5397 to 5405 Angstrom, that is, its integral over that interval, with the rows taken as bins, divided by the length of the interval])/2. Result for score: 26.0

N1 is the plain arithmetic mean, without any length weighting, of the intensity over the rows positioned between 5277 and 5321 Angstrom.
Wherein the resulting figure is 5.7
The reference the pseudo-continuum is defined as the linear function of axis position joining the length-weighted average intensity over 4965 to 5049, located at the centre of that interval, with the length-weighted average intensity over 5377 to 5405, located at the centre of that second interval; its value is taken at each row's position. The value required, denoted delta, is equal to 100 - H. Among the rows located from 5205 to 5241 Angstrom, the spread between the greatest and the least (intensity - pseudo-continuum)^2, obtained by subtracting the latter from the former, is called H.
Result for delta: 96.3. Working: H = 3.66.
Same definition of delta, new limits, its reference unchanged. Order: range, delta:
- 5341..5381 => 99.2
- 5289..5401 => 99.0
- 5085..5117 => 98.7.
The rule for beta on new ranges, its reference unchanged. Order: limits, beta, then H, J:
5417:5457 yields 0.2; -0.010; -0.047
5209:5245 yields 0.4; -0.048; -0.109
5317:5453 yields 0.2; -0.017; -0.080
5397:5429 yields 0.4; -0.019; -0.046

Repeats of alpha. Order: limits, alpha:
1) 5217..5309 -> 121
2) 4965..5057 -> 107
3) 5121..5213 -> 90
